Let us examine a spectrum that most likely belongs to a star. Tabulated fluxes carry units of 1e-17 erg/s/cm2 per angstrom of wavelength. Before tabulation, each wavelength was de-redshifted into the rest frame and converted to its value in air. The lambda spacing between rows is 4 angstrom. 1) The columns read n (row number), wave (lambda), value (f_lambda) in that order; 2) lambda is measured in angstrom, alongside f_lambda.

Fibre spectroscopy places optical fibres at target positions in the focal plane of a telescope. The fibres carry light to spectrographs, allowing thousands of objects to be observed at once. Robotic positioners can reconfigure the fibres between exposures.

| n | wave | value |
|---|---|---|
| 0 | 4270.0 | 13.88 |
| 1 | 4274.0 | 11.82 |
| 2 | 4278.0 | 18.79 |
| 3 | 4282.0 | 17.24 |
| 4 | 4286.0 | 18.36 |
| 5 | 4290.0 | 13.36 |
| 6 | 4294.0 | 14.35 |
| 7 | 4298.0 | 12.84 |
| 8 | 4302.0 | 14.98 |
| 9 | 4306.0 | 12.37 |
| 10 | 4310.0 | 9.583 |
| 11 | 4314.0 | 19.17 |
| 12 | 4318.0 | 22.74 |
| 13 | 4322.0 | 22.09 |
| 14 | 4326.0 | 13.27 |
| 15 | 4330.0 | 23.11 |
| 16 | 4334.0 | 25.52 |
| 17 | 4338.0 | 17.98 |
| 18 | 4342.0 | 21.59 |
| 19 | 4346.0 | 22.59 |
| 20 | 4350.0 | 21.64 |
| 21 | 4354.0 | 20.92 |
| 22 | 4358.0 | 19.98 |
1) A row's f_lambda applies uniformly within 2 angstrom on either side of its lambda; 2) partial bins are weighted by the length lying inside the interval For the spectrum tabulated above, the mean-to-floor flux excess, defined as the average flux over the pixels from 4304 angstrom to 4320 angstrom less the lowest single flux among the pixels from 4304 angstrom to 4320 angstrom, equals 6.4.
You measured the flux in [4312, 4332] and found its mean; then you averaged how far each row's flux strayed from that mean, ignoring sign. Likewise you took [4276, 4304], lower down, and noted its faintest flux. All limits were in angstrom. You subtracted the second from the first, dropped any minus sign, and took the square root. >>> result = 3.1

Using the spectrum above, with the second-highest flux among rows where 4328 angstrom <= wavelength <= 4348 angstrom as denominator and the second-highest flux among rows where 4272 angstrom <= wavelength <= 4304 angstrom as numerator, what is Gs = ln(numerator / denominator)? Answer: -0.23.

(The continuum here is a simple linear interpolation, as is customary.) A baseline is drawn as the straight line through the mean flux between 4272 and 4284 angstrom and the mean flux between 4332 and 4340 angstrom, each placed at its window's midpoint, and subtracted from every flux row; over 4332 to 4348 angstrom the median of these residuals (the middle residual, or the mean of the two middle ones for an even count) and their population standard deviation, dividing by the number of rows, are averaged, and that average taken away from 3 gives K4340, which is 1.8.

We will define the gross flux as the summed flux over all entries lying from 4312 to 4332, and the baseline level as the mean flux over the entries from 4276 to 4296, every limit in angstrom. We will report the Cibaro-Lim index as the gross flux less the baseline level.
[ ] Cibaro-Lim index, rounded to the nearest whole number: 84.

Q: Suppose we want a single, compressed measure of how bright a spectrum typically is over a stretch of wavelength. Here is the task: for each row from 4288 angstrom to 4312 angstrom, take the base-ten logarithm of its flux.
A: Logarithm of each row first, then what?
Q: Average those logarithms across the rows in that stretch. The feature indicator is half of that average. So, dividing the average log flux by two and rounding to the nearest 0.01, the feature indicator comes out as 0.55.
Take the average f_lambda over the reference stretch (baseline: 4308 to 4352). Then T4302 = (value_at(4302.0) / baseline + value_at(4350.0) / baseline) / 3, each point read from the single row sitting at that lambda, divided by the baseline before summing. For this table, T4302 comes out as 0.61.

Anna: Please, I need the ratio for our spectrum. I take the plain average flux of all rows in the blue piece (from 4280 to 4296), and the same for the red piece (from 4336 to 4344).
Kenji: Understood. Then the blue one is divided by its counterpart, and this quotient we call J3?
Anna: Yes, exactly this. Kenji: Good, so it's 0.80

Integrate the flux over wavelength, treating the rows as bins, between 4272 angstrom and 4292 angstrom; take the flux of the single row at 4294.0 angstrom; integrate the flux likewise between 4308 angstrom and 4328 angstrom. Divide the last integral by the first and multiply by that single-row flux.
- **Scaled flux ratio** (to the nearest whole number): 16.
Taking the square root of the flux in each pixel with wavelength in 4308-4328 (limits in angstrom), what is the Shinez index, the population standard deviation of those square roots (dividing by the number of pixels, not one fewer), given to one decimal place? 0.6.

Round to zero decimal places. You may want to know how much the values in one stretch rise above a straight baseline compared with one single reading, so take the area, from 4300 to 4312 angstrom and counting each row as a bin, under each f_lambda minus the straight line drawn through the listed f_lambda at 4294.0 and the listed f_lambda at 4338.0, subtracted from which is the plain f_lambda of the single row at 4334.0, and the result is -62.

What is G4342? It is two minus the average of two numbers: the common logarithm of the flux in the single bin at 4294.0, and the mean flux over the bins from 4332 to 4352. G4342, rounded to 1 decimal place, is -9.5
